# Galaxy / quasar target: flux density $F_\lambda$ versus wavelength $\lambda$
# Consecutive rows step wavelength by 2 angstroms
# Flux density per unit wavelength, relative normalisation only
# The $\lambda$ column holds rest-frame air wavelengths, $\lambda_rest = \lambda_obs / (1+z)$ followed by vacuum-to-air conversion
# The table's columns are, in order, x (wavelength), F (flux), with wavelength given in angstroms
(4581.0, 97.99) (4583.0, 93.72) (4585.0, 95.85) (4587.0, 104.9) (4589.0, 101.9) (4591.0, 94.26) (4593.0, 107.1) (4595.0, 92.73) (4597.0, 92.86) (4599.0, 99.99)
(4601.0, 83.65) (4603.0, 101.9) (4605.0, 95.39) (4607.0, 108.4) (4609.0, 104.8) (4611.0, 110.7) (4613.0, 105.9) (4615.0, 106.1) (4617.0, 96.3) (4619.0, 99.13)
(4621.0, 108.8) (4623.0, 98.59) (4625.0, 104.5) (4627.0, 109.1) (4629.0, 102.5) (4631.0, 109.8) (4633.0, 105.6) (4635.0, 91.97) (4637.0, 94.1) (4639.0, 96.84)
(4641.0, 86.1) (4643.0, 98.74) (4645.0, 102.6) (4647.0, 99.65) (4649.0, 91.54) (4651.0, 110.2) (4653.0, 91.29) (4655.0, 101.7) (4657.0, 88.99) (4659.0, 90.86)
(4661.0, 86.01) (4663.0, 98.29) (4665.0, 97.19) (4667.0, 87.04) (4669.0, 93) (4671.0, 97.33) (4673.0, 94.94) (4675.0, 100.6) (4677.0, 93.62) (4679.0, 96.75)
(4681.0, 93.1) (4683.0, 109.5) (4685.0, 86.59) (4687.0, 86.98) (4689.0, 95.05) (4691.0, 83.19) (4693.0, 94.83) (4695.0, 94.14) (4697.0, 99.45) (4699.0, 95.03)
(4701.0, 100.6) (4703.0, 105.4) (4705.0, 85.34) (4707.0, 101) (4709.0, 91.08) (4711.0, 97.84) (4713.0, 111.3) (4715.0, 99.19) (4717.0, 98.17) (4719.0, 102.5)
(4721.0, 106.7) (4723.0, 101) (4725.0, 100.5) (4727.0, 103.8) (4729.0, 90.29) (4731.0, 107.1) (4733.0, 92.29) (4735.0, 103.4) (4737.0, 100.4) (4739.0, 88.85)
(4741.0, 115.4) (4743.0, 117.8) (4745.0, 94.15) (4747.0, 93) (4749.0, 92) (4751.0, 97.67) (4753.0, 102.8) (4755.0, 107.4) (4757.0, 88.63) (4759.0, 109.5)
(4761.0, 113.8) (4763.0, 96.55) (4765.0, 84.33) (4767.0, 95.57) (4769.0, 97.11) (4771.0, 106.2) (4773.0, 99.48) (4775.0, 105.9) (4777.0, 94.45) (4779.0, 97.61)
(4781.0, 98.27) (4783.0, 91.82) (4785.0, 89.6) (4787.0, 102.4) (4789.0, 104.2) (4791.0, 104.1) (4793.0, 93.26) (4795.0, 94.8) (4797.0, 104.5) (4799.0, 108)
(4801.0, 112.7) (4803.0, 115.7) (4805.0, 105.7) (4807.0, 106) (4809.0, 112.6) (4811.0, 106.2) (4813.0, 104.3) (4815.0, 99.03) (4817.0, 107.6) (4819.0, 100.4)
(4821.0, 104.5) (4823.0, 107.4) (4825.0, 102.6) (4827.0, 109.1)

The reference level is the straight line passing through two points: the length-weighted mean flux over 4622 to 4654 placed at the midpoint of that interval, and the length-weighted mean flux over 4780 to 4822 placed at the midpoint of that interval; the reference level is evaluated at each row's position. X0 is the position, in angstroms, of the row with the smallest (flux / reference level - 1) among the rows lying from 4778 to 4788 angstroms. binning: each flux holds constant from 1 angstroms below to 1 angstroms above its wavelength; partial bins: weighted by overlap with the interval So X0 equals 4785.0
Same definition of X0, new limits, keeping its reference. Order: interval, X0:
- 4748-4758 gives 4757.0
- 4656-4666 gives 4661.0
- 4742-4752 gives 4749.0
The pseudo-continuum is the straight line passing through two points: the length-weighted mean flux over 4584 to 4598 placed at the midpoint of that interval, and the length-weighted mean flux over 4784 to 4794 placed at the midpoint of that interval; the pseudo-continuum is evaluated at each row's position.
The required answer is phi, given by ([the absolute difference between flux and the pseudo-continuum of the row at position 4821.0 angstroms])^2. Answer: 33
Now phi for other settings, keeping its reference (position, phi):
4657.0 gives 92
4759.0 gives 117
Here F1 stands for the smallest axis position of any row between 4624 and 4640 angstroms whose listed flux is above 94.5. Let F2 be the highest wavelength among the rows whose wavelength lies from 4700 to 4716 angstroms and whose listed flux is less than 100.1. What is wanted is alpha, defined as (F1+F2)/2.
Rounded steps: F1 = 4625.0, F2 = 4715.0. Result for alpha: 4670 angstroms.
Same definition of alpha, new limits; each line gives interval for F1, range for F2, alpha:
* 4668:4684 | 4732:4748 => 4709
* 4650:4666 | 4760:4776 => 4712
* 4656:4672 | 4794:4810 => 4729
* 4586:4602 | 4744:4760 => 4672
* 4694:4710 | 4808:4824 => 4756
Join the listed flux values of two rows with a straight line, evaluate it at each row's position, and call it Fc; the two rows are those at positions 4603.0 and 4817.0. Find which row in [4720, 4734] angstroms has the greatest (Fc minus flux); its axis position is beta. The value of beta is 4729.0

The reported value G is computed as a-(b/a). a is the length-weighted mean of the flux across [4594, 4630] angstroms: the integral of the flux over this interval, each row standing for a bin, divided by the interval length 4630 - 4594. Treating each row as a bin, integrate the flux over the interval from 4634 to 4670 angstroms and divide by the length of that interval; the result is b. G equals 100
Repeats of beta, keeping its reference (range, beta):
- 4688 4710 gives 4691.0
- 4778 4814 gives 4785.0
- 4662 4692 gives 4691.0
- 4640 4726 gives 4691.0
